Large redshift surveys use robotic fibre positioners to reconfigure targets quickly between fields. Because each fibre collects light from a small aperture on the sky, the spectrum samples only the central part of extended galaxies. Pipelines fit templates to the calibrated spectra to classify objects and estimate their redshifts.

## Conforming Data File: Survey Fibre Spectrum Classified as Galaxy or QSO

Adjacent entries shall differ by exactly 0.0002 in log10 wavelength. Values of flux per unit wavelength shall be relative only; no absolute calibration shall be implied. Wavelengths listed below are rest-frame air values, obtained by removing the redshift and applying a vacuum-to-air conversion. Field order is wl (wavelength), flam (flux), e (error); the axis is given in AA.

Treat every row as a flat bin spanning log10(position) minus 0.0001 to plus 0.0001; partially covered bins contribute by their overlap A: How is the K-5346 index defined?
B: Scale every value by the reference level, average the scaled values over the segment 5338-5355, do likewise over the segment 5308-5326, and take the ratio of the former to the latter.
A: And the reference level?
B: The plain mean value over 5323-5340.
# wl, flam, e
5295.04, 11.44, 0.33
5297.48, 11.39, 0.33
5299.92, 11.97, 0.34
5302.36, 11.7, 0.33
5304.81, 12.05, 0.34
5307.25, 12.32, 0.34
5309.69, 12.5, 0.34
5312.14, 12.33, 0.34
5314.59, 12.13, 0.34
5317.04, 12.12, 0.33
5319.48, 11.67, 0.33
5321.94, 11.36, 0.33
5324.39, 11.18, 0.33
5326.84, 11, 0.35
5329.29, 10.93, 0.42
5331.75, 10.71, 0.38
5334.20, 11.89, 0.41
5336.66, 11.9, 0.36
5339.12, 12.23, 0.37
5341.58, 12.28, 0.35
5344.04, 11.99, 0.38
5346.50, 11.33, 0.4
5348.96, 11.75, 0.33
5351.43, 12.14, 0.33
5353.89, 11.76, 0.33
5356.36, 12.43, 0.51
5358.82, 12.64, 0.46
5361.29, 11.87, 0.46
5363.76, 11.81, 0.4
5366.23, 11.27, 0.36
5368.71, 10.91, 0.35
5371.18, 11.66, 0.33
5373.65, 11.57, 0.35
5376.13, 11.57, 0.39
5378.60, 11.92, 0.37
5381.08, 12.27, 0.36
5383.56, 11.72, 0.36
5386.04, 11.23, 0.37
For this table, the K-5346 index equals 1.00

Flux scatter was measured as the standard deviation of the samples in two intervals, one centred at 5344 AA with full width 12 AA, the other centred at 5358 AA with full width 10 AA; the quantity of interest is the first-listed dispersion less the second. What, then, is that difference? 0.0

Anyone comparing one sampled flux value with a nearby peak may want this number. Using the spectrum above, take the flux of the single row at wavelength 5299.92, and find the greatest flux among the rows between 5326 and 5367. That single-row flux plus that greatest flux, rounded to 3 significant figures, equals 24.6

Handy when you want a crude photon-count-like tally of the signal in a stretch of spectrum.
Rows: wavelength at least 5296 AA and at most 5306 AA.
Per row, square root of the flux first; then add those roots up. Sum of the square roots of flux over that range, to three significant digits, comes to 13.7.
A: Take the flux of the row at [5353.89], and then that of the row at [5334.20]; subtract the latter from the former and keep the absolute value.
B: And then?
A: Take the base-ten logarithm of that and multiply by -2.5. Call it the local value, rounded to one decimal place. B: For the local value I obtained 2.2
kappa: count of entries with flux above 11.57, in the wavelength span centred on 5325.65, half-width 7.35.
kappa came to 1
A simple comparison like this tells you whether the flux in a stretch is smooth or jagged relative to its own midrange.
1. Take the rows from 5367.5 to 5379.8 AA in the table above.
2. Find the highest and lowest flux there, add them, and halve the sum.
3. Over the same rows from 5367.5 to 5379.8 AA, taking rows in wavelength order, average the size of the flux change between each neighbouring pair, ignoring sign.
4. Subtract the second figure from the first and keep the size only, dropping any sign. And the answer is 11.1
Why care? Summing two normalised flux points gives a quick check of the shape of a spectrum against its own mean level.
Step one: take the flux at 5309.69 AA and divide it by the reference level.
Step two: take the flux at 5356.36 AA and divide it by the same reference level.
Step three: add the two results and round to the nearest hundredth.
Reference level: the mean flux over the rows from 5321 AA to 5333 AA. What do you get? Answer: 2.26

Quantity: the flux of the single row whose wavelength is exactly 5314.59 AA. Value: 12.13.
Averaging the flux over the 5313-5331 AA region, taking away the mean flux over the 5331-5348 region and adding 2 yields 1.7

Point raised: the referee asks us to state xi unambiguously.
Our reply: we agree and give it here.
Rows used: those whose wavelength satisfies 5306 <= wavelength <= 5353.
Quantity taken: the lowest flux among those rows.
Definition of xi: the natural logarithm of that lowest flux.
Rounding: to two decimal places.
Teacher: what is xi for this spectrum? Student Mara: 2.37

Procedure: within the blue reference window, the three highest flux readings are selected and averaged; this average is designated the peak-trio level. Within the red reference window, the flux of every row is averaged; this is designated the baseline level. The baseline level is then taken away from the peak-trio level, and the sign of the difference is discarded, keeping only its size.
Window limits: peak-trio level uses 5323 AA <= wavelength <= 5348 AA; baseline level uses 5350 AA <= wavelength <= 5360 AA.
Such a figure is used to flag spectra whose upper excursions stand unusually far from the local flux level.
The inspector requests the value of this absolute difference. 0.1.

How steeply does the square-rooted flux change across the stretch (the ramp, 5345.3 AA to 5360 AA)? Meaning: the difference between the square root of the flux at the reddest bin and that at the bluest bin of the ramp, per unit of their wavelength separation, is 0.015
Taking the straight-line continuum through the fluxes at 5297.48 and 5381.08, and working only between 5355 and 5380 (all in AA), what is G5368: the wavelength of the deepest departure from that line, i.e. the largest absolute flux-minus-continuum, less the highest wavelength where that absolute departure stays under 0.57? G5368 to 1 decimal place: -9.9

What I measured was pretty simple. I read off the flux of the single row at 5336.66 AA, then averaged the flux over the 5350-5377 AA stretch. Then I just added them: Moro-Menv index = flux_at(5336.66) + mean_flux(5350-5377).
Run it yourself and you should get 23.68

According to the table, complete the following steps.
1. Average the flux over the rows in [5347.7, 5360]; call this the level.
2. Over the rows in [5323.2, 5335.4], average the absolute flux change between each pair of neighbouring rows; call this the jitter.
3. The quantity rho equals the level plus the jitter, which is 12.6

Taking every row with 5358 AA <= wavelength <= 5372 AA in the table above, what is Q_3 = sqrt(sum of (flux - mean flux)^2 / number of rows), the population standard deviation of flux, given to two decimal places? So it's 0.54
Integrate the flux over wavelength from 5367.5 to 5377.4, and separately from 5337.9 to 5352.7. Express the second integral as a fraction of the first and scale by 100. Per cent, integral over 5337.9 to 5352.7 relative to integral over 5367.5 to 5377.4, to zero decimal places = 156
